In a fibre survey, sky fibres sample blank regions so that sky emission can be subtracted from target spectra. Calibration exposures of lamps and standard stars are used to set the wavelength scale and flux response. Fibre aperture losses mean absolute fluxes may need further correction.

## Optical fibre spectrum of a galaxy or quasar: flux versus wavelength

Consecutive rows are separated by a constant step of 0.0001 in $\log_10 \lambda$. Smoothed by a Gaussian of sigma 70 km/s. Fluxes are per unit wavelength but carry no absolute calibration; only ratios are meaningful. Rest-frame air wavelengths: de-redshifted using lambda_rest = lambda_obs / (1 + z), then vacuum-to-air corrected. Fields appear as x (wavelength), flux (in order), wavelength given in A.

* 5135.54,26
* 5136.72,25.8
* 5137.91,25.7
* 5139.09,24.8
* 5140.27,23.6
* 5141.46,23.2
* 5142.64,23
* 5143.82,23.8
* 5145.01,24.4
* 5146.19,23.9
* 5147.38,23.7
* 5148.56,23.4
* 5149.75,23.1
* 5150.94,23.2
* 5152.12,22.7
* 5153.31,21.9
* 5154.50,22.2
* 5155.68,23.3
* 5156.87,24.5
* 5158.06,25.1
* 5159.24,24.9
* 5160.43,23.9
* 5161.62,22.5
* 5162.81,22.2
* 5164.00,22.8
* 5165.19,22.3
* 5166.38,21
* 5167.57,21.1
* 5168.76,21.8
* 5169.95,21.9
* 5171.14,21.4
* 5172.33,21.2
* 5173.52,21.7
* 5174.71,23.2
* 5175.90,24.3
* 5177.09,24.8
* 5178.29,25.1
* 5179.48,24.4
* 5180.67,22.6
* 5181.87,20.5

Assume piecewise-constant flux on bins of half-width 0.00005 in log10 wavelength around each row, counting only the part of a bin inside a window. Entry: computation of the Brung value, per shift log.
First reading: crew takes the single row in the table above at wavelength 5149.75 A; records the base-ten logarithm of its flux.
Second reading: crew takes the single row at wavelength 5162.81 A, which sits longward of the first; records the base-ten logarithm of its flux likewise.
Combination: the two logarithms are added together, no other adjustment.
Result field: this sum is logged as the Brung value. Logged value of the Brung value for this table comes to 2.71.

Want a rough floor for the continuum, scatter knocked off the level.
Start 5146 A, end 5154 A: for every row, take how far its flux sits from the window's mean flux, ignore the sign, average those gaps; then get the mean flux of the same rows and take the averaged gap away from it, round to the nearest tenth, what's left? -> 22.6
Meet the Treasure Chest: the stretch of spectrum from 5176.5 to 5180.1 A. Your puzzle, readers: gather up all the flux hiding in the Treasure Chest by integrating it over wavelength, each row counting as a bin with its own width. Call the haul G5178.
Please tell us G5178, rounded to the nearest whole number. 89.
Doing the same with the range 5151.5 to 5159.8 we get 195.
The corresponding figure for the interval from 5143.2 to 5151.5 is 196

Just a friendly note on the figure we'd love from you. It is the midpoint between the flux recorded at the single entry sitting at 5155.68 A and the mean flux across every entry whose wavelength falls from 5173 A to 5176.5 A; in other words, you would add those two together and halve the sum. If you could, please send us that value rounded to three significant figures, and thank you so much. 23.2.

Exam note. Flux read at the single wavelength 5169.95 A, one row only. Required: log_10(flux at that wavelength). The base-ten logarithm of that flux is 1.34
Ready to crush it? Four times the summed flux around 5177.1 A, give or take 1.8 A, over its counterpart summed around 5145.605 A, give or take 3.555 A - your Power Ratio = 2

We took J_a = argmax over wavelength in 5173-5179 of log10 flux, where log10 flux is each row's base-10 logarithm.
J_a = 5178.29 A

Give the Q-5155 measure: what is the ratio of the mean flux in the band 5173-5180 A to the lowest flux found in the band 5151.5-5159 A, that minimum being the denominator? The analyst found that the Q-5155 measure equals 1.09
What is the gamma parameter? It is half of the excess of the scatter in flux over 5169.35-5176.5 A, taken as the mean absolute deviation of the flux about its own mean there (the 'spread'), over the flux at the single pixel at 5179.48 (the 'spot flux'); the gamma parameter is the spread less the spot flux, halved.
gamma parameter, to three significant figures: -11.7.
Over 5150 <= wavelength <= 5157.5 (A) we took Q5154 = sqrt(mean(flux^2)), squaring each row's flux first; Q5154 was 23.0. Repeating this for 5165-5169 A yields 21.6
